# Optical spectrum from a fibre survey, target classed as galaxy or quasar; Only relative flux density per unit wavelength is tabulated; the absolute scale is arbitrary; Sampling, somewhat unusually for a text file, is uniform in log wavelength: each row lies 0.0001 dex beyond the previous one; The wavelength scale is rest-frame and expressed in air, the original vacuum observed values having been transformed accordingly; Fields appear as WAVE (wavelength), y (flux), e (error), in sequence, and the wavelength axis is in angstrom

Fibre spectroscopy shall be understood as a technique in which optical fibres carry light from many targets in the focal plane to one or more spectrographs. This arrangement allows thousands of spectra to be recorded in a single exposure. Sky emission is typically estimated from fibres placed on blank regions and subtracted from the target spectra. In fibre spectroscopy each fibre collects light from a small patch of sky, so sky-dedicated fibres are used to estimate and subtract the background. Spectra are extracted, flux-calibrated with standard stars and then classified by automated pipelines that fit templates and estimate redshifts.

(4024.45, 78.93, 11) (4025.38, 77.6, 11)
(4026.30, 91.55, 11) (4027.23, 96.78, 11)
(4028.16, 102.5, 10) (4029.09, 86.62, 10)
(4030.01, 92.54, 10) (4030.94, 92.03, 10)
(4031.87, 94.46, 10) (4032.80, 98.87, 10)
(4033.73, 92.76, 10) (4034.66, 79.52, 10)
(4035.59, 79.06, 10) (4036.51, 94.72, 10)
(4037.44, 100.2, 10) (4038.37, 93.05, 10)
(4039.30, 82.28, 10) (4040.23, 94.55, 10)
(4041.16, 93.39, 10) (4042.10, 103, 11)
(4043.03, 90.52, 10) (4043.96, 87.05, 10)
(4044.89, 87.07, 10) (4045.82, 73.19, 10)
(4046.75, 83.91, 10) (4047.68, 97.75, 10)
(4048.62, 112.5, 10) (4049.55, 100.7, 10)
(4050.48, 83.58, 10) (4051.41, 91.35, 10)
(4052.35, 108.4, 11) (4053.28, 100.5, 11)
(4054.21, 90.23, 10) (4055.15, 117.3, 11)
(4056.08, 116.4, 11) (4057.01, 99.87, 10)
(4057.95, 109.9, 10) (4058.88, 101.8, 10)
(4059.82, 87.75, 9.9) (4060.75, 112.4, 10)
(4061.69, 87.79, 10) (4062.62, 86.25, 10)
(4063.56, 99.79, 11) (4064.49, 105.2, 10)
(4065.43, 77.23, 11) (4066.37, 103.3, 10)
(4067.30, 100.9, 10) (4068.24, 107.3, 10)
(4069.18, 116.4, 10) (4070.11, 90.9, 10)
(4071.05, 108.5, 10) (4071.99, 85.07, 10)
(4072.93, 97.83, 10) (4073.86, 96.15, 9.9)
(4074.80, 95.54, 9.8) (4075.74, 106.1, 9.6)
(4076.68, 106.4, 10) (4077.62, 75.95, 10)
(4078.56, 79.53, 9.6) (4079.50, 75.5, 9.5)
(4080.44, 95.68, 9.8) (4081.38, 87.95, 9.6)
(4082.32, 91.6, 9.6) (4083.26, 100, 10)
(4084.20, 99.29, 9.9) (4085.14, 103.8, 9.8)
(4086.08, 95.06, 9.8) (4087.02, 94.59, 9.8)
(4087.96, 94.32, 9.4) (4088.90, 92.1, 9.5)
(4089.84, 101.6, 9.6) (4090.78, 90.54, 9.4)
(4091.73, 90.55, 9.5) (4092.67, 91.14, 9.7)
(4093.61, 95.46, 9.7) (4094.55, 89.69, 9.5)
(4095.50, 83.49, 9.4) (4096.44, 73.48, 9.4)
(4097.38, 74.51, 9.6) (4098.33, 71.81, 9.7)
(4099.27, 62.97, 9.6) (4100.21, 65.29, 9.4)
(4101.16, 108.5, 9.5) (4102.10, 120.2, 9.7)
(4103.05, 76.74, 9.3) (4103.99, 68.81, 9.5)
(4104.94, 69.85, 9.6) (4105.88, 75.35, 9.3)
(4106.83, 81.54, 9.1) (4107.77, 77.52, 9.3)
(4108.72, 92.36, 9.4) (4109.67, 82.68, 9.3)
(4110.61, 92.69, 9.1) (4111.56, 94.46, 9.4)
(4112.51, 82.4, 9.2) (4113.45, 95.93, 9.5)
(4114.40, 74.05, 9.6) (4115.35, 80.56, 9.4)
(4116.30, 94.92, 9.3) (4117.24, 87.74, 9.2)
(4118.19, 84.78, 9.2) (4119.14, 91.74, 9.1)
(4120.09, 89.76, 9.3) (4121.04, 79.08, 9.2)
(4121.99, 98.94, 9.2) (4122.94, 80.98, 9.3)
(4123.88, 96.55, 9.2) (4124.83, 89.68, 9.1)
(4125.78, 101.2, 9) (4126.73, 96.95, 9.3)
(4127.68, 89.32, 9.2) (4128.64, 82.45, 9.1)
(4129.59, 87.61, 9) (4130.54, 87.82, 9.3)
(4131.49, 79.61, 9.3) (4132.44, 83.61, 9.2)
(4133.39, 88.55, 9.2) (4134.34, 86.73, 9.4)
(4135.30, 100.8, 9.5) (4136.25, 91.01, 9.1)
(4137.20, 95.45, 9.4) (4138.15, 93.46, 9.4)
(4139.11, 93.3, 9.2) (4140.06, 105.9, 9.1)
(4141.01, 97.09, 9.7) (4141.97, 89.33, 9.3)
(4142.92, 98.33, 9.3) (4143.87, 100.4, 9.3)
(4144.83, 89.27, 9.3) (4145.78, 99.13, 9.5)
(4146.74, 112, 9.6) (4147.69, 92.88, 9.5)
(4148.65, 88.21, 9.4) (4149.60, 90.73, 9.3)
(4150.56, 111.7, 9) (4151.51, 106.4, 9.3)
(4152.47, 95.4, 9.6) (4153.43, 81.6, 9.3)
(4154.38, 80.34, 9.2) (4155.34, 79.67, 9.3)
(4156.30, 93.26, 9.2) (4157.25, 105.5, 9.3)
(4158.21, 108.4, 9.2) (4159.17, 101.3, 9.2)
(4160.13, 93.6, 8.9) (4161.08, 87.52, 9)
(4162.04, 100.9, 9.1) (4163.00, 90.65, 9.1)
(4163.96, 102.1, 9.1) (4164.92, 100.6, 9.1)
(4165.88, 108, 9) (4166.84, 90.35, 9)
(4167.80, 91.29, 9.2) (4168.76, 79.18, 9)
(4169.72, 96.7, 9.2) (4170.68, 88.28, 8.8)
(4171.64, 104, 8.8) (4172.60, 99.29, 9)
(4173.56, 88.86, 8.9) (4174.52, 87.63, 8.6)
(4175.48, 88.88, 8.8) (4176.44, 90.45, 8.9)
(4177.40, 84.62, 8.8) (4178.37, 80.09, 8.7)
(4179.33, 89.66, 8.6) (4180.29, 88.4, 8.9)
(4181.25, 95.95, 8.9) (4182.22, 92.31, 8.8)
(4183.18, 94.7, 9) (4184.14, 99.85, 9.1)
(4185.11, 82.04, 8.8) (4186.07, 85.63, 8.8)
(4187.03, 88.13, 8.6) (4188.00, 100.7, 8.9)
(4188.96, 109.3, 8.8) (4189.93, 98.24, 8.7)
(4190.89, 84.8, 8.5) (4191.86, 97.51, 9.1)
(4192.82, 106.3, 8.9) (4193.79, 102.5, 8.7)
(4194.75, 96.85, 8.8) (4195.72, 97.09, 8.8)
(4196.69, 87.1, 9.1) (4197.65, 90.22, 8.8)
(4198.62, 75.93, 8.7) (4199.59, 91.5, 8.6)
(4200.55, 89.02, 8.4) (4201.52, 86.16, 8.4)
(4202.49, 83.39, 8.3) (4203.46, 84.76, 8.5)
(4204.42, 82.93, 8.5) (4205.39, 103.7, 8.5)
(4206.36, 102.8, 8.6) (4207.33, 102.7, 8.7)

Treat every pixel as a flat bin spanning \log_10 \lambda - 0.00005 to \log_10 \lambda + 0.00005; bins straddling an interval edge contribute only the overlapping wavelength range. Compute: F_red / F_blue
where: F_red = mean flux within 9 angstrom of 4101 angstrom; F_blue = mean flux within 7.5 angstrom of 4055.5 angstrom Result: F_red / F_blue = 0.82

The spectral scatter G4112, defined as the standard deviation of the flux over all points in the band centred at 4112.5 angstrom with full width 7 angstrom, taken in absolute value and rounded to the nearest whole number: 8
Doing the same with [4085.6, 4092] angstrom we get 4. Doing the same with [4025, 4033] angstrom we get 7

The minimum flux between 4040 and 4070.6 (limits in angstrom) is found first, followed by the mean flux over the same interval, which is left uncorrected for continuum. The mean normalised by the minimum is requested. 1.33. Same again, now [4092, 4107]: 1.30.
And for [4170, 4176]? 1.06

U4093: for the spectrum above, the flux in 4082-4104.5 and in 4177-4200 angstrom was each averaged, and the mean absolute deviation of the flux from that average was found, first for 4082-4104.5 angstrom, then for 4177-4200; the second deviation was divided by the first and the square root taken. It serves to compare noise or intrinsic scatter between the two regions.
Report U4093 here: 0.78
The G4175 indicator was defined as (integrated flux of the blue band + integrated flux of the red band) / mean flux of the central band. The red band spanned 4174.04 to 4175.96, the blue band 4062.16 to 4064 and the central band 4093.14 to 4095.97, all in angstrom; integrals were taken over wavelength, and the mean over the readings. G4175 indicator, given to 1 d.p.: 3.8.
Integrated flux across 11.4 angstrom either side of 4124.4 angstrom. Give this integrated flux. 2022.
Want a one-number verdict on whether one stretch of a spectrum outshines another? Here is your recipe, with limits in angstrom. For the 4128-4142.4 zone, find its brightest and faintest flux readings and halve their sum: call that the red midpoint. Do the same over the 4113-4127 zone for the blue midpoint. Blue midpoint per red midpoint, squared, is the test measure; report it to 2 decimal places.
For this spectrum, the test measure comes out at 0.89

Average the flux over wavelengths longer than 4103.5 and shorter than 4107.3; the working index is 74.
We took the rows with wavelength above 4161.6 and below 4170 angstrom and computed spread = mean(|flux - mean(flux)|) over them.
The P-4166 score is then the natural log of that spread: 1.92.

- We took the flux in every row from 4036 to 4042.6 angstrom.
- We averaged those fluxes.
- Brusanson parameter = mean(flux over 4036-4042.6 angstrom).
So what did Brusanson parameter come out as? 94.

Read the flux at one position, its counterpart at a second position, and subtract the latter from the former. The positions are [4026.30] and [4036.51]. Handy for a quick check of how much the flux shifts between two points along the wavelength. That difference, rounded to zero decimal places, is -3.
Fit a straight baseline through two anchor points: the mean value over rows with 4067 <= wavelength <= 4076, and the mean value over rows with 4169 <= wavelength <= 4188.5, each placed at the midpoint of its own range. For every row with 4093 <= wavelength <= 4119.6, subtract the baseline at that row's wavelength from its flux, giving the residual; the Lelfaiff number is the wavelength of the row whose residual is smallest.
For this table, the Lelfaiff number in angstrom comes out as 4099.27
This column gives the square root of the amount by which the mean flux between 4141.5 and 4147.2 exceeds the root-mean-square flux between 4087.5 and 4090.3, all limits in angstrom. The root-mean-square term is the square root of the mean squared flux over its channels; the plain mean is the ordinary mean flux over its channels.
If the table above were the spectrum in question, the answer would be 1.4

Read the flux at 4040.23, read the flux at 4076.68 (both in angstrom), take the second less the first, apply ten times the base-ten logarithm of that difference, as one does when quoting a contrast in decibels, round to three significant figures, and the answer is 10.7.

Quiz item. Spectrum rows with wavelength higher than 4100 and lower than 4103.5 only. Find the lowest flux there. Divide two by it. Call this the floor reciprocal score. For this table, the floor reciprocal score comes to 0.0306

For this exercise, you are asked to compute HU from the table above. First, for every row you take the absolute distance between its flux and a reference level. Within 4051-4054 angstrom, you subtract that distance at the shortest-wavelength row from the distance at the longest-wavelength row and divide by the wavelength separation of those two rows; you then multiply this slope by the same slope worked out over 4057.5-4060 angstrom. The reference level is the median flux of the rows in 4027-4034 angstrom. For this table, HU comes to -14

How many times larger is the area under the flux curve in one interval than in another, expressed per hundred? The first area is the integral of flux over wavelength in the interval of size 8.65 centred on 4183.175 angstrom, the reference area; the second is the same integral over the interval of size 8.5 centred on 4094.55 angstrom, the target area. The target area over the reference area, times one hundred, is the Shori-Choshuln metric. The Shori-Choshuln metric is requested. 91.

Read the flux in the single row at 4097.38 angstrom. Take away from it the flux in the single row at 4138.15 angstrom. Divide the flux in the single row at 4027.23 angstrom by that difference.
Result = -5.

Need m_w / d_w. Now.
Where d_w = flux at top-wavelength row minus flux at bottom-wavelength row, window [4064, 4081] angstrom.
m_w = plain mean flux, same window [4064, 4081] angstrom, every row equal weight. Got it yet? -10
